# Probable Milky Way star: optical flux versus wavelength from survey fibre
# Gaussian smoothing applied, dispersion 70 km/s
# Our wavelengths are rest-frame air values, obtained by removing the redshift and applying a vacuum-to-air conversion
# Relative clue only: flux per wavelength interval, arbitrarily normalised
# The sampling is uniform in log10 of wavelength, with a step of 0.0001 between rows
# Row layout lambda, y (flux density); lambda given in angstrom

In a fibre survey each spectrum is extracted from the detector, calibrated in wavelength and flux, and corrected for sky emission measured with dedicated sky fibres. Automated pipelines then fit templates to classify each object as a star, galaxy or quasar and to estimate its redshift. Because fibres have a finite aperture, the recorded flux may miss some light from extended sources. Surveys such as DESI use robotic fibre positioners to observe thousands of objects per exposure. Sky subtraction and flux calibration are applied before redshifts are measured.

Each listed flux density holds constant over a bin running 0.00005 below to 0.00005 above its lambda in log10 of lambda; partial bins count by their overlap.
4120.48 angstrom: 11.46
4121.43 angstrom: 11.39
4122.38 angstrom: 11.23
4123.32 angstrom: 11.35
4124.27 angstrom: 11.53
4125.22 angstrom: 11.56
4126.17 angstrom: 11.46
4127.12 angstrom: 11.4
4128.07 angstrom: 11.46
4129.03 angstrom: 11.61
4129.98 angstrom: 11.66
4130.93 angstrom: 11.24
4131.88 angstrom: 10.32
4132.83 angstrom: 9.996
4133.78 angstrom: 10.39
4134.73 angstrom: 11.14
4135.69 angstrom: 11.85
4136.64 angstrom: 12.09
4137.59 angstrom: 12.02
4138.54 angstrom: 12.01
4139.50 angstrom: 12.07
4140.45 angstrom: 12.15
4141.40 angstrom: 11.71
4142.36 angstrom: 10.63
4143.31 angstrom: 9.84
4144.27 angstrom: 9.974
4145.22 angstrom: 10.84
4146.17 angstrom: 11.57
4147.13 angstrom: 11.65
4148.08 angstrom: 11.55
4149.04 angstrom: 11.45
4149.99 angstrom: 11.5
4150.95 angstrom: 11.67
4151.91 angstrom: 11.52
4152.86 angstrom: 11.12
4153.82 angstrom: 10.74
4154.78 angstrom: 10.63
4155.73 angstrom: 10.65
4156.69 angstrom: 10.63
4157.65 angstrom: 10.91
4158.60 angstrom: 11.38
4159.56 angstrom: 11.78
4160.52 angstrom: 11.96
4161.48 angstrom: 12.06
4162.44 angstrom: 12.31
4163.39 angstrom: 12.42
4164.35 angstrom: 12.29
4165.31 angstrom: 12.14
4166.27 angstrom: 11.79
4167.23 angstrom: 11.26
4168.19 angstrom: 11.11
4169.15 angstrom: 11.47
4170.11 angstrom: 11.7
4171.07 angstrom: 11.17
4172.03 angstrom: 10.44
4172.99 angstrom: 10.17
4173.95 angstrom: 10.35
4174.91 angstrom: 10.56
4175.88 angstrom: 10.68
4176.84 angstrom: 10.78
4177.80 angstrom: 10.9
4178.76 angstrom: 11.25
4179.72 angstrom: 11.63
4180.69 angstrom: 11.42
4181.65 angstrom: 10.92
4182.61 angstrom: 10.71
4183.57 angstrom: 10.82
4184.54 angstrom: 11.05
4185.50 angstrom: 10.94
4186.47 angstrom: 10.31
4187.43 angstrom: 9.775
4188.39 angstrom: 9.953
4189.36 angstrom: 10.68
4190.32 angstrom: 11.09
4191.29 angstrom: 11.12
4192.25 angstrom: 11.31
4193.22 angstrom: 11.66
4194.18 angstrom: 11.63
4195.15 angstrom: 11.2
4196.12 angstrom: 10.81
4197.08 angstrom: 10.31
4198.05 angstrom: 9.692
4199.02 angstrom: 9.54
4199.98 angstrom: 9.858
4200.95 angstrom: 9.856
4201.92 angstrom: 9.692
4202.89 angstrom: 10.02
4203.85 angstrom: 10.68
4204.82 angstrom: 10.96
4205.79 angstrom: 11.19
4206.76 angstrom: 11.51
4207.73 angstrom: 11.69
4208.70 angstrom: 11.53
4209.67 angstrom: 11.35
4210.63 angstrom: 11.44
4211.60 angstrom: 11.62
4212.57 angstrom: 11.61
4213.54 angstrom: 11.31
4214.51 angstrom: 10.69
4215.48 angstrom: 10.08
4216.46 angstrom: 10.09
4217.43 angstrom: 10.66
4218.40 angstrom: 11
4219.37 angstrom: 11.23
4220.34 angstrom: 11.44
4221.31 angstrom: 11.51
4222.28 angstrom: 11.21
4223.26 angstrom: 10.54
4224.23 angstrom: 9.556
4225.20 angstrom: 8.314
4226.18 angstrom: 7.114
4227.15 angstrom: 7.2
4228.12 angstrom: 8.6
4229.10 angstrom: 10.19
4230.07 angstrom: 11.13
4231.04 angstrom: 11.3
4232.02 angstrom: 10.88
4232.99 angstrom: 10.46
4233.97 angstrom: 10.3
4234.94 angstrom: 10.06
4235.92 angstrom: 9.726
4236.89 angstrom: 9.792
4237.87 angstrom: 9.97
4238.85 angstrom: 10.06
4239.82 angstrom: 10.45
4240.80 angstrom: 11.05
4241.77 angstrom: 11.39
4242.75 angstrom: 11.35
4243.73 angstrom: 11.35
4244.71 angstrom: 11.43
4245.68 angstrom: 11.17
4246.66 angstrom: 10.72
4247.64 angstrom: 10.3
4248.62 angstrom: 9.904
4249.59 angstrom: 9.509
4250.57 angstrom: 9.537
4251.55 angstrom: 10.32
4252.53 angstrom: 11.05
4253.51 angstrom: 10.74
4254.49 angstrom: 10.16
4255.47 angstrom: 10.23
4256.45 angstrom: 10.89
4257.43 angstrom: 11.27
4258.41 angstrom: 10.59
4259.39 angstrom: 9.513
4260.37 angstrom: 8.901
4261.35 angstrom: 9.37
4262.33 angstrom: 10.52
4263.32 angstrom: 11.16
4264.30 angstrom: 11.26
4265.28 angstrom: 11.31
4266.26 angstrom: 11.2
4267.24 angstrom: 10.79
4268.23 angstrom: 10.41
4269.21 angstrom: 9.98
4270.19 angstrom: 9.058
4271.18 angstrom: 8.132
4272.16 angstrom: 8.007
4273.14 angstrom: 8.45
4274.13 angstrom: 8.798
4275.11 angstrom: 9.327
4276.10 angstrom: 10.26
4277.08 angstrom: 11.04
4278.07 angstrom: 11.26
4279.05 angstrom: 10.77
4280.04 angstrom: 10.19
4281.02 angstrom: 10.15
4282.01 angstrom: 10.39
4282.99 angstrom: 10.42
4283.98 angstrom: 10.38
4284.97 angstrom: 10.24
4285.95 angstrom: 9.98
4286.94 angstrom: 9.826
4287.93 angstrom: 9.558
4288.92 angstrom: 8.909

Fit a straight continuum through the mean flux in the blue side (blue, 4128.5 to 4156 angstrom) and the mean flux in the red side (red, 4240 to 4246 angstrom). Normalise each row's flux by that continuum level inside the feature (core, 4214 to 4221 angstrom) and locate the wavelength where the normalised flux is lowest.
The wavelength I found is 4215.48 angstrom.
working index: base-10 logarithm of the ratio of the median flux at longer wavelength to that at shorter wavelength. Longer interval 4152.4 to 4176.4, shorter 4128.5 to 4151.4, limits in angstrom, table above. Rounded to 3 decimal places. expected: -0.015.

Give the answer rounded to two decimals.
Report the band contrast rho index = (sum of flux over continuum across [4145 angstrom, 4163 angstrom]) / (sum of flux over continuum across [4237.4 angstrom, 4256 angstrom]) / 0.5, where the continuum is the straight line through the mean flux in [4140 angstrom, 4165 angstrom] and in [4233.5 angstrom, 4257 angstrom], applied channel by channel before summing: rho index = 1.99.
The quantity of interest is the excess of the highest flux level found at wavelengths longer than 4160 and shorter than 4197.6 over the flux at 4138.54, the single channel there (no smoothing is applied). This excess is 0.4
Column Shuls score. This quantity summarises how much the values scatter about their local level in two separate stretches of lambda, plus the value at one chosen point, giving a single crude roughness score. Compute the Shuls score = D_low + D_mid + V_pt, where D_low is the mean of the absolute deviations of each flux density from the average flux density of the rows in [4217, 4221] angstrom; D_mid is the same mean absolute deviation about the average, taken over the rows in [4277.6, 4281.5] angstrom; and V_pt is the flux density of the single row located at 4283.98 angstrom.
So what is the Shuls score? 11.1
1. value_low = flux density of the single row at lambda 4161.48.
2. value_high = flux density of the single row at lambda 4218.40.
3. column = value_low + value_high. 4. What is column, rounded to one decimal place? 23.1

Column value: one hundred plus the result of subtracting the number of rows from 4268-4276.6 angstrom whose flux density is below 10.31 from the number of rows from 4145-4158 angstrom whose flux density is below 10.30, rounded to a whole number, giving 92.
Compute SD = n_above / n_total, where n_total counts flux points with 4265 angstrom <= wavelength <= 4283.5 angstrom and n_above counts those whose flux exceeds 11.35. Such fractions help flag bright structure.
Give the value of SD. 0.0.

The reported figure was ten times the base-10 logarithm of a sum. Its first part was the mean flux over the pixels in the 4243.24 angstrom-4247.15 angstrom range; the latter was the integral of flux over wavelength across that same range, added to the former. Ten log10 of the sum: 17.4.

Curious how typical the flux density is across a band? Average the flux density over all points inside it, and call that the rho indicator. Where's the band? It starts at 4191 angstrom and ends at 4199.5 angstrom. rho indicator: 10.8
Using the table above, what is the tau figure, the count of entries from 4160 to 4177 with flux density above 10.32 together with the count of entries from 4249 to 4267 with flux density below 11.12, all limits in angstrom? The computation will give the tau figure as 30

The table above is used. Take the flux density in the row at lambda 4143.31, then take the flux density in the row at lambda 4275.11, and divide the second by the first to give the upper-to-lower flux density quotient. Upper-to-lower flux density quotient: 0.95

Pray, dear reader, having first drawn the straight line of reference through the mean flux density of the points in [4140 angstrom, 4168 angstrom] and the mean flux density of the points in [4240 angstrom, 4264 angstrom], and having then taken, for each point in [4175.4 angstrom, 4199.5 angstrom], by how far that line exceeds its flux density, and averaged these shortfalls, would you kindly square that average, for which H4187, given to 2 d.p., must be 0.08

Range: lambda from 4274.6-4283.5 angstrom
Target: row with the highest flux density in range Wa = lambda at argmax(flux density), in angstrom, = 4278.07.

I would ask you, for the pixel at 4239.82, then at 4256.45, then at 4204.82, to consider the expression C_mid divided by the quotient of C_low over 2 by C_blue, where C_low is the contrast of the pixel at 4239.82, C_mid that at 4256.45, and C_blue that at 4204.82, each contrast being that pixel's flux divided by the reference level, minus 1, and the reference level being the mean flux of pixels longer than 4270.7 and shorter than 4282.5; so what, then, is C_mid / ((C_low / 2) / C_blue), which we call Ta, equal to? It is 0.41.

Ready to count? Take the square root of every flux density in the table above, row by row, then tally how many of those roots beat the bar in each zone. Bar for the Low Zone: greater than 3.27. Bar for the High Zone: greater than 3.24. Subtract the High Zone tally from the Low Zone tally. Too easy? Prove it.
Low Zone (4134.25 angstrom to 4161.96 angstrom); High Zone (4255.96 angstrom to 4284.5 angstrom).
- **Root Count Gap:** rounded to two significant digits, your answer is 11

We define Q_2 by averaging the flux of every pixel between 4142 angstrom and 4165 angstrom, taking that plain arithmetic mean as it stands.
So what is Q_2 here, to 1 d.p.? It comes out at 11.3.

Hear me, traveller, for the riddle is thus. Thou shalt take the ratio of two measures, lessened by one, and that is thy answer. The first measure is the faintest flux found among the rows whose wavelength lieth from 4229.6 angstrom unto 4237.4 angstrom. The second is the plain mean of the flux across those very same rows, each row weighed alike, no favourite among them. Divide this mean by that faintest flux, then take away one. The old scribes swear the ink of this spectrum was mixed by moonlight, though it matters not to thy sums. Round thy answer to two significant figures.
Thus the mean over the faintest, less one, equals 0.075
